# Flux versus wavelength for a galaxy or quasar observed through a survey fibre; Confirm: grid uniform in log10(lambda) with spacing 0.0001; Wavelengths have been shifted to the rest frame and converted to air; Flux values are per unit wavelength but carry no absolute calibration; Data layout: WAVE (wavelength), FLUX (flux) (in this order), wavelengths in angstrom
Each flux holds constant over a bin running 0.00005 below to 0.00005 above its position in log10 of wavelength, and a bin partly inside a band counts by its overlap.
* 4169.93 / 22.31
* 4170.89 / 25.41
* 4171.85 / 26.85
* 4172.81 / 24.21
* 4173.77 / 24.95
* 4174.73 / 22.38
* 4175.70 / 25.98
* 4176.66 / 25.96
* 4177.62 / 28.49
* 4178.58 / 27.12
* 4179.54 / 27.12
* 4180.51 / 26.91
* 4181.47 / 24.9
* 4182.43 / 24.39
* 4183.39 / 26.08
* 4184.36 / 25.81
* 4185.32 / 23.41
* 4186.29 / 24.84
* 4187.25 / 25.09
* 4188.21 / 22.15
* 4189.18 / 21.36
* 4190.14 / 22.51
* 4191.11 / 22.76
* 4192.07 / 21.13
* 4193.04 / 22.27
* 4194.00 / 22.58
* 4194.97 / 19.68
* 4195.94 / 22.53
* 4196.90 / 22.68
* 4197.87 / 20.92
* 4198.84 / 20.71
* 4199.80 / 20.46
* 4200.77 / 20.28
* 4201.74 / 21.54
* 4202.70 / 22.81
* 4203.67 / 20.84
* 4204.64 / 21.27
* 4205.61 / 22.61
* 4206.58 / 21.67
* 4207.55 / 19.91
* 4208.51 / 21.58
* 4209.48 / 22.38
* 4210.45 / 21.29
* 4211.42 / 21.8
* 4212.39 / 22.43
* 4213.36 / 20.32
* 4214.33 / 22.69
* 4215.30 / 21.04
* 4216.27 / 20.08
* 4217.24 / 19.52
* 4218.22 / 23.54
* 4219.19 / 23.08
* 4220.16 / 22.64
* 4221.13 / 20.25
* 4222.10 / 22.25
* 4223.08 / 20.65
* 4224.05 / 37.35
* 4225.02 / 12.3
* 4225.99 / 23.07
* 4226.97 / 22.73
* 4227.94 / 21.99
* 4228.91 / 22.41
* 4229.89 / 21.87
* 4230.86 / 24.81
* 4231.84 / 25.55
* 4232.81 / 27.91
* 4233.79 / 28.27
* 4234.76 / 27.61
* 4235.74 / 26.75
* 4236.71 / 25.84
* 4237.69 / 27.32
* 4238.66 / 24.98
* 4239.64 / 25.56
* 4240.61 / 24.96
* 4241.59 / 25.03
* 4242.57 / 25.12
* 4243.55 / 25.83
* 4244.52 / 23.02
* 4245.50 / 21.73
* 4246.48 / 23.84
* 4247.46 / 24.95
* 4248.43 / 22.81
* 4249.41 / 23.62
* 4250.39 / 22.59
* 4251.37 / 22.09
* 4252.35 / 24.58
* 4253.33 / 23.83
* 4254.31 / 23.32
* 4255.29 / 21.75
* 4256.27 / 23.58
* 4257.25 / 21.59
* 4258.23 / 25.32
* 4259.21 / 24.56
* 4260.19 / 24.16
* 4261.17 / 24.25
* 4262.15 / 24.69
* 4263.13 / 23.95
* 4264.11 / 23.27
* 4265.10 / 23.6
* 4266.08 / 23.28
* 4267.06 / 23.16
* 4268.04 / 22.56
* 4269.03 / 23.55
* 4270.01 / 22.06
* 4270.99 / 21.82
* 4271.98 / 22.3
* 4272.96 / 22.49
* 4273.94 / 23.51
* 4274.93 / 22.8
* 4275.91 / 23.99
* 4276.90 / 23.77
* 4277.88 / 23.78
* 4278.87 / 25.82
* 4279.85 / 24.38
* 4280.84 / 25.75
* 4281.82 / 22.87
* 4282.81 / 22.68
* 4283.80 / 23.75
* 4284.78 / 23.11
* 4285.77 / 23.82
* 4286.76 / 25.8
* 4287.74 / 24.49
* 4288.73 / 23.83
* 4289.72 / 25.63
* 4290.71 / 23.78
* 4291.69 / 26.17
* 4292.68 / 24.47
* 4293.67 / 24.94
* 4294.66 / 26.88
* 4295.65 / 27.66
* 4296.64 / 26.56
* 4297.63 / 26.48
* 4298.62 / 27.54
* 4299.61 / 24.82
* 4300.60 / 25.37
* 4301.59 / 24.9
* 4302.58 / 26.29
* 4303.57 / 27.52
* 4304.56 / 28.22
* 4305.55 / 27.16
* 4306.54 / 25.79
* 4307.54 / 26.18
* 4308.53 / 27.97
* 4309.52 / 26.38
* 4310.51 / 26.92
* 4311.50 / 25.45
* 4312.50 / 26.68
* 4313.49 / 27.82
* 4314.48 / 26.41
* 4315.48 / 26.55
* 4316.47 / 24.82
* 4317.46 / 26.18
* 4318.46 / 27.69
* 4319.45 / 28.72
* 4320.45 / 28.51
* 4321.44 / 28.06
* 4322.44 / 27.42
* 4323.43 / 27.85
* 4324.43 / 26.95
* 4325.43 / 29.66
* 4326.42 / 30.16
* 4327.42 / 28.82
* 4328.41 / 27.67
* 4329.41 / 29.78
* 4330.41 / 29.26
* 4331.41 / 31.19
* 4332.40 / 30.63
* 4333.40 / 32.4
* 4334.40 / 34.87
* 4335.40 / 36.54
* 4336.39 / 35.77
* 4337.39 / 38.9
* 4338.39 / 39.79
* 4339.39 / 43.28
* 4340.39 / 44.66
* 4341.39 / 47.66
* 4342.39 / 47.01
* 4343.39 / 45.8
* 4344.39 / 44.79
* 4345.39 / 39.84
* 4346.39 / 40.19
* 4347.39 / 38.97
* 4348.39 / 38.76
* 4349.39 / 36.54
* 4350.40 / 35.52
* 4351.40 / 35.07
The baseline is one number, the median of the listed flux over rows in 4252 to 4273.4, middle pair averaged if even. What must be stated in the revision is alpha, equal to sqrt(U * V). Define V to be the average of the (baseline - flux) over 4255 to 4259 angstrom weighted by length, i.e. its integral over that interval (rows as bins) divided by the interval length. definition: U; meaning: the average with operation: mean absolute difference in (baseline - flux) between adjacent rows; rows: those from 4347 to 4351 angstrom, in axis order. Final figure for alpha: 0.48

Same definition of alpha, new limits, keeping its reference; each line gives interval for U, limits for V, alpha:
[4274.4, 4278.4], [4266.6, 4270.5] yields 0.54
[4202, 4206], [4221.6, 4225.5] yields 0.60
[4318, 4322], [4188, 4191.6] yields 0.84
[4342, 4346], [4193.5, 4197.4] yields 1.94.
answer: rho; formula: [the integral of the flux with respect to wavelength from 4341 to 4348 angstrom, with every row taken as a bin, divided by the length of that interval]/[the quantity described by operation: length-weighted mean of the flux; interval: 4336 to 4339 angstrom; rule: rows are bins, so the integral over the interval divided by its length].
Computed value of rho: 1.13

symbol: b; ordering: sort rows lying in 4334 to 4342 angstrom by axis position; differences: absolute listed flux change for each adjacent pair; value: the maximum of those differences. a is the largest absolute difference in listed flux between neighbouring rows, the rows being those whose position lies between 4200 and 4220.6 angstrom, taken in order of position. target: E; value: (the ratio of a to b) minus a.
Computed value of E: -2.9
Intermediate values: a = 4.0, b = 3.5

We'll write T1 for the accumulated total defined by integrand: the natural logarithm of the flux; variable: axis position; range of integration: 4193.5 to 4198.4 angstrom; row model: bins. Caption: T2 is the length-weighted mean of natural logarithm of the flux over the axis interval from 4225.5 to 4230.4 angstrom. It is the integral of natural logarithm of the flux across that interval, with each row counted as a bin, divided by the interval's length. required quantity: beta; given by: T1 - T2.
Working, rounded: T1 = 15.1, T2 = 3.11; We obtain 11.9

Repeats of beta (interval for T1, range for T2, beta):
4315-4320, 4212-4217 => 13.4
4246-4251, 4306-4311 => 12.5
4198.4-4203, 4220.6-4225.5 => 11.0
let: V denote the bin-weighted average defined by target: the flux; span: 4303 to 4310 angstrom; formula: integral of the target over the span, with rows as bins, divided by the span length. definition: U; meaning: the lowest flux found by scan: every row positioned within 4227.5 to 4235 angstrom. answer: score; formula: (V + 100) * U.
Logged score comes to 2778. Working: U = 21.87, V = 27.0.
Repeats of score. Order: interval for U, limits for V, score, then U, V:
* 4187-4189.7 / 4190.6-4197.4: 2604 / 21.36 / 21.9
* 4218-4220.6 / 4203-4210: 2751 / 22.64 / 21.5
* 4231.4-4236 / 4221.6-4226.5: 3145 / 25.55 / 23.1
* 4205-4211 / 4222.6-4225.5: 2459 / 19.91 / 23.5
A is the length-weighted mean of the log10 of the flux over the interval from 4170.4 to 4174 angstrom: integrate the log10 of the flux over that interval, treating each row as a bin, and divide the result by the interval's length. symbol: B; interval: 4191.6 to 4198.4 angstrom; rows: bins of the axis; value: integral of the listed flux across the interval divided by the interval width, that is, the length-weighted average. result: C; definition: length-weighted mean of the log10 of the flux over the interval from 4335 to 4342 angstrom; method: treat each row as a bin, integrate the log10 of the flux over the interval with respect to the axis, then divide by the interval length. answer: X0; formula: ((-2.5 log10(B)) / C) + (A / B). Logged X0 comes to -2.01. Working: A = 1.41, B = 21.7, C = 1.61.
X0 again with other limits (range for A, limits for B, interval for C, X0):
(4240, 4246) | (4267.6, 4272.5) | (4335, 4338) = -2.09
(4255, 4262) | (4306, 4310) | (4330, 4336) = -2.30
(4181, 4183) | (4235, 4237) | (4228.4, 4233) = -2.52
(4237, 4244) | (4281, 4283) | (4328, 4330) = -2.29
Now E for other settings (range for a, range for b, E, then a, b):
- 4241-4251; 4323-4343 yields -2.0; 2.8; 3.5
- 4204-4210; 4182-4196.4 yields -1.2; 1.8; 2.9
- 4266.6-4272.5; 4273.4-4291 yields -1.0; 1.5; 2.9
